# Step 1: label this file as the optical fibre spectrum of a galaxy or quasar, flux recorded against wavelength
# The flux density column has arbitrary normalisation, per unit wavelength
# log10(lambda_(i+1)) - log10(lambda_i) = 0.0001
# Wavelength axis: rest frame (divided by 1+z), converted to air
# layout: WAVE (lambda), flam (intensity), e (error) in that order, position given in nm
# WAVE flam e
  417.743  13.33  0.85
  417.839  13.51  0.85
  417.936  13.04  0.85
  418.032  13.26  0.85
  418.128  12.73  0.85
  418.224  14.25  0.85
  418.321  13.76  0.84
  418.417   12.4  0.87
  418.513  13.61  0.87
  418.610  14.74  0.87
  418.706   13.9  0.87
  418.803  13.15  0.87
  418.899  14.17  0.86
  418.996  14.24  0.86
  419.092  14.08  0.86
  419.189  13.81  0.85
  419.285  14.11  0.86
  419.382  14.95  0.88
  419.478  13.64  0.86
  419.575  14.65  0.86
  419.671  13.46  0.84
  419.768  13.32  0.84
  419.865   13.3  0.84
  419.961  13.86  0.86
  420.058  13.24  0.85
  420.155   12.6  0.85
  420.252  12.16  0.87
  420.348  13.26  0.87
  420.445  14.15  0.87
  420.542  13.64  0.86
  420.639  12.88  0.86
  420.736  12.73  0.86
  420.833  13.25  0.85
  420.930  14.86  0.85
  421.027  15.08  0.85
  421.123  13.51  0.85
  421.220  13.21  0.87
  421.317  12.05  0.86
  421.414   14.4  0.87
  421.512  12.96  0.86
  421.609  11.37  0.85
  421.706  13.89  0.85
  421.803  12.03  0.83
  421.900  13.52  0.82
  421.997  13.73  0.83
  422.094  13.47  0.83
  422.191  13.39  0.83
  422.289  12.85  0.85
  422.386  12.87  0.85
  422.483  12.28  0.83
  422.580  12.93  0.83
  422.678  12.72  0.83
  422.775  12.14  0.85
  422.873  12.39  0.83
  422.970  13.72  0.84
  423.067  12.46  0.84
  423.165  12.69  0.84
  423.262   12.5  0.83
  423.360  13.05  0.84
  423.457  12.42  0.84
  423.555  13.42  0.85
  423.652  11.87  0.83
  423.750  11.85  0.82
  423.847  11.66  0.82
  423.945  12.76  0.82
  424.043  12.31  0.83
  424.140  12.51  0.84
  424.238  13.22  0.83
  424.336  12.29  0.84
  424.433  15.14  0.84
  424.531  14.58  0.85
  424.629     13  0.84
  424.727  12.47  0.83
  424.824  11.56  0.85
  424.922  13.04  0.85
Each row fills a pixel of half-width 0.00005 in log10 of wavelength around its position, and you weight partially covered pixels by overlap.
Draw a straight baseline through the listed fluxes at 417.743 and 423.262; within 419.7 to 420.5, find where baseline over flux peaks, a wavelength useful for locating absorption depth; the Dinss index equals 420.252 nm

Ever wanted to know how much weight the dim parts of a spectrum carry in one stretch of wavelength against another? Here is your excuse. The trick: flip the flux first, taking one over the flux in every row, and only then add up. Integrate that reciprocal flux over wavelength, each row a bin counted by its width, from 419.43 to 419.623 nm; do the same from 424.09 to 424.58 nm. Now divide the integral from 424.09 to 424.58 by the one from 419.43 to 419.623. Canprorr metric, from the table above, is 2.7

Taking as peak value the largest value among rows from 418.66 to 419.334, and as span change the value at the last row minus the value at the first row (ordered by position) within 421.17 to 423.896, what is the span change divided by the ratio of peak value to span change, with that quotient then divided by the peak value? 0.012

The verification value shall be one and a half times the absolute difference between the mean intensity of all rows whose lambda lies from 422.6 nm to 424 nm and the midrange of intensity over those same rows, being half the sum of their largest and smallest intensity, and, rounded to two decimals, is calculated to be 0.22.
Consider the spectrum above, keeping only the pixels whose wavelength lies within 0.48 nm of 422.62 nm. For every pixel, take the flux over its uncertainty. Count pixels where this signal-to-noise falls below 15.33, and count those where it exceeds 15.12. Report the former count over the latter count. 1.40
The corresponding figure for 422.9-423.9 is 2.33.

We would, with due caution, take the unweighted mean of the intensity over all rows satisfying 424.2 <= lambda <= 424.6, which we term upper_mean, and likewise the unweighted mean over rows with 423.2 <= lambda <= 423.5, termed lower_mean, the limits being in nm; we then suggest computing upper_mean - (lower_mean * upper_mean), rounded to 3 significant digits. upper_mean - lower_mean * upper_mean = -161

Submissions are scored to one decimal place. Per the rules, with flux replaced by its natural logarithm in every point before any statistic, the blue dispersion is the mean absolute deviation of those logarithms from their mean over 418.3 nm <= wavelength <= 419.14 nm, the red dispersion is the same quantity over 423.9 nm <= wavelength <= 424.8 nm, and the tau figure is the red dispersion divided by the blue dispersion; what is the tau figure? 1.6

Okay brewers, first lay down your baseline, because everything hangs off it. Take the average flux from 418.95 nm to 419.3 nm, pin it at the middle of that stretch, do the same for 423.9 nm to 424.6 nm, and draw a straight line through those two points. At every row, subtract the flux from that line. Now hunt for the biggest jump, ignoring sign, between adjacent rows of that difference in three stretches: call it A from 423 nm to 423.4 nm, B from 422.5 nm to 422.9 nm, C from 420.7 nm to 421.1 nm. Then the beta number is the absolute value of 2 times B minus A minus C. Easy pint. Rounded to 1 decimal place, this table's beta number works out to 1.1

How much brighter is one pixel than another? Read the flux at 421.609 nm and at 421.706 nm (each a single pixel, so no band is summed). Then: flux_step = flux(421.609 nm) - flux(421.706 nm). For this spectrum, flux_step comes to -2.5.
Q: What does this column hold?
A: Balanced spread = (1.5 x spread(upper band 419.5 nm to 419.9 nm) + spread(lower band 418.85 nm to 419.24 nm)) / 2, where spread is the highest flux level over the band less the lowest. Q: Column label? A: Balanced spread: 1.2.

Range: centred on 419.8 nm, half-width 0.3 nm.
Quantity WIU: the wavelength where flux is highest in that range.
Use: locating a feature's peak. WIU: 419.575 nm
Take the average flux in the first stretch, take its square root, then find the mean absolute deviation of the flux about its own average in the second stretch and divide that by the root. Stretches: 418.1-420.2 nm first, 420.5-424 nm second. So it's 0.18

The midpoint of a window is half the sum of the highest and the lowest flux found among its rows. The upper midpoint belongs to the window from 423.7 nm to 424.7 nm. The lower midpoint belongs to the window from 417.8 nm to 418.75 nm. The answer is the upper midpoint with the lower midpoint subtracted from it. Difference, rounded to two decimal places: -0.17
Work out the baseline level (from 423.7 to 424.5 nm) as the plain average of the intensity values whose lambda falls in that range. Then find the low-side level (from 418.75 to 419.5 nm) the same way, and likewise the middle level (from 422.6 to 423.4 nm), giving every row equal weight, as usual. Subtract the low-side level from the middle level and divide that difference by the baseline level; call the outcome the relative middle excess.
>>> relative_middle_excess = -0.10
